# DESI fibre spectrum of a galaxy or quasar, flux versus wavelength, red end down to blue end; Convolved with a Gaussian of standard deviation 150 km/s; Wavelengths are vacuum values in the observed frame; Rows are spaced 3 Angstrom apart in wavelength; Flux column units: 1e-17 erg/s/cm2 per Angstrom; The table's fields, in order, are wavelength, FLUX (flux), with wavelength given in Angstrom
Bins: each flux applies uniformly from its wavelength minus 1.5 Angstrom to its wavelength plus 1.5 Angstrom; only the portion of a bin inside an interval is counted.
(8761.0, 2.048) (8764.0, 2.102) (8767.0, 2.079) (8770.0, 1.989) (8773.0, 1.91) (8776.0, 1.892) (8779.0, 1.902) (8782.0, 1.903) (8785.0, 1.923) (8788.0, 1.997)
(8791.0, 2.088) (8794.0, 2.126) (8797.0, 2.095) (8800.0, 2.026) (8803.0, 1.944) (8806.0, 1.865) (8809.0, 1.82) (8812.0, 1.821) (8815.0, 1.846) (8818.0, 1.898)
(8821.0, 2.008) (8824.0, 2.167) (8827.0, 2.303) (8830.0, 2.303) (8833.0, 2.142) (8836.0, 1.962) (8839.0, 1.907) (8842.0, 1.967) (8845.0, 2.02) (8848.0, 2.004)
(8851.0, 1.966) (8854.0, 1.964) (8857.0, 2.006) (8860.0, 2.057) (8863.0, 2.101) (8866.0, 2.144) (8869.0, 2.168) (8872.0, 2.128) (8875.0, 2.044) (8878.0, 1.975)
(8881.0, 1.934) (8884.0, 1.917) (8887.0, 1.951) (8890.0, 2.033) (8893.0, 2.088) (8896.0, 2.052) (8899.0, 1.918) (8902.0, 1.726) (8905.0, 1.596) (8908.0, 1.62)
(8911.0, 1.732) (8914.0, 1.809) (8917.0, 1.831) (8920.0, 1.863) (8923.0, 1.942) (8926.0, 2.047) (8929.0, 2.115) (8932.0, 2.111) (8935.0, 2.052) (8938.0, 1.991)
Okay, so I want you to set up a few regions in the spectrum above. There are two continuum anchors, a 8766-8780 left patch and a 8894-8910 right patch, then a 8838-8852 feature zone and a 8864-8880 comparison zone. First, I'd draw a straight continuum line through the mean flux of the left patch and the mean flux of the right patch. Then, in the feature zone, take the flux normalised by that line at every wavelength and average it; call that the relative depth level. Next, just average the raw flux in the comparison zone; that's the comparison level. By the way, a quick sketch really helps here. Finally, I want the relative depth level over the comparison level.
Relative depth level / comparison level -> 0.508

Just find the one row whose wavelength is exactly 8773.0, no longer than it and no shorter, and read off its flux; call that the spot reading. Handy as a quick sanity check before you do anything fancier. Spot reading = 1.91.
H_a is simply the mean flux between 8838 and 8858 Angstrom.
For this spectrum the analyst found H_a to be 1.98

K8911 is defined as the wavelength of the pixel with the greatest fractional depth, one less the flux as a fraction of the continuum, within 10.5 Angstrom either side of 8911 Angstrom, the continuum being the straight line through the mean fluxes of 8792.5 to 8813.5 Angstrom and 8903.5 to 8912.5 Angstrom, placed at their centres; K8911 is 8905.0 Angstrom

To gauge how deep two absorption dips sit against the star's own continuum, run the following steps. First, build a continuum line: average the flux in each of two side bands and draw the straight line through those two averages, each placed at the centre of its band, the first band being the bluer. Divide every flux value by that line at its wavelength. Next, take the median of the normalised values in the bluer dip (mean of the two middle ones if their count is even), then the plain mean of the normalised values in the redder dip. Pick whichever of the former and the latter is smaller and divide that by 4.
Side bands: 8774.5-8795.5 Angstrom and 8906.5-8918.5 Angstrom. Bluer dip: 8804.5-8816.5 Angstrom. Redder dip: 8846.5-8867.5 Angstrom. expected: 0.238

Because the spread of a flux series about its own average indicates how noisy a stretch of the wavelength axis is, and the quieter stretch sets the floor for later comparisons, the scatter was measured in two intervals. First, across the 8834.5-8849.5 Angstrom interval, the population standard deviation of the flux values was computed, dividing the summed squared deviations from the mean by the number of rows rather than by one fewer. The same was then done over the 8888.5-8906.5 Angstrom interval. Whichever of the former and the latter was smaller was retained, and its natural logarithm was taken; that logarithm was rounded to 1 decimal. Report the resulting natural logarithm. -3.2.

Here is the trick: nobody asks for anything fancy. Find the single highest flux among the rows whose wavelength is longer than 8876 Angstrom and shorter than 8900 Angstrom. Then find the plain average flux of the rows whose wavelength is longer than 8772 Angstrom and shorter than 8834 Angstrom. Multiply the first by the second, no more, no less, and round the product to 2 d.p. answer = 4.17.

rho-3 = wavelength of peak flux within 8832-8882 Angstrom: 8869.0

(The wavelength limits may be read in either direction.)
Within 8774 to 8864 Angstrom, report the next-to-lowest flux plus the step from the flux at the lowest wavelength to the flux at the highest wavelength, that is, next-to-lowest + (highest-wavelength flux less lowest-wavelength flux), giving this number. 2.03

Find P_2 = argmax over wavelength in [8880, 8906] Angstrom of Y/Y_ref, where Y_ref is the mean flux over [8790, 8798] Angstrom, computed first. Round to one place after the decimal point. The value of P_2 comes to 8893.0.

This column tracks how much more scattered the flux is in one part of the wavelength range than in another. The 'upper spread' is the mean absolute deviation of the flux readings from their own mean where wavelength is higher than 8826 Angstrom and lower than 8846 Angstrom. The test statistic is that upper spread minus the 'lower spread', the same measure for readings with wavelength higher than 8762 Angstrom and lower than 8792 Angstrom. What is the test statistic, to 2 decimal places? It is 0.07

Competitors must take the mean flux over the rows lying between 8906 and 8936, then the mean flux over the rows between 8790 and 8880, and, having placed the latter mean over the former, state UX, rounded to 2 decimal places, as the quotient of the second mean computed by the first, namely 1.06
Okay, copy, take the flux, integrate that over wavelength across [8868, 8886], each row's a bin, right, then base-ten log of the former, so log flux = 1.56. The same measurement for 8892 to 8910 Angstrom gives 1.52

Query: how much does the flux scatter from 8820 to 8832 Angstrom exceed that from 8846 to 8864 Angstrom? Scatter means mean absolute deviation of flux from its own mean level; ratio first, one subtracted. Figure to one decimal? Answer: 1.6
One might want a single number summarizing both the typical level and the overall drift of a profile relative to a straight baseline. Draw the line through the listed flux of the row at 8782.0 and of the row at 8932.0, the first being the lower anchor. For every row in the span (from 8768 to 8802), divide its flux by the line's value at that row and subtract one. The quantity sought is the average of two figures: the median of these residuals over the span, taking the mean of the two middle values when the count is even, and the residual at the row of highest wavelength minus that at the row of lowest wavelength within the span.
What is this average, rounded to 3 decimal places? 0.021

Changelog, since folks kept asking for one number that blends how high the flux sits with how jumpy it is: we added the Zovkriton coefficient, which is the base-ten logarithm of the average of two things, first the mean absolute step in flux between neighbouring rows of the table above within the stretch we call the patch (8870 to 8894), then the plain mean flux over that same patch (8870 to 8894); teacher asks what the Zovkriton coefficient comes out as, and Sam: 0.014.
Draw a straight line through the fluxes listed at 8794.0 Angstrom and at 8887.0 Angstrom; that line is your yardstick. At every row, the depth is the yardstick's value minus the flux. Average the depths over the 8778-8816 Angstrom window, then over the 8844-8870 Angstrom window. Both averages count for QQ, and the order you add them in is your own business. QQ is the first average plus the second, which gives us 0.13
